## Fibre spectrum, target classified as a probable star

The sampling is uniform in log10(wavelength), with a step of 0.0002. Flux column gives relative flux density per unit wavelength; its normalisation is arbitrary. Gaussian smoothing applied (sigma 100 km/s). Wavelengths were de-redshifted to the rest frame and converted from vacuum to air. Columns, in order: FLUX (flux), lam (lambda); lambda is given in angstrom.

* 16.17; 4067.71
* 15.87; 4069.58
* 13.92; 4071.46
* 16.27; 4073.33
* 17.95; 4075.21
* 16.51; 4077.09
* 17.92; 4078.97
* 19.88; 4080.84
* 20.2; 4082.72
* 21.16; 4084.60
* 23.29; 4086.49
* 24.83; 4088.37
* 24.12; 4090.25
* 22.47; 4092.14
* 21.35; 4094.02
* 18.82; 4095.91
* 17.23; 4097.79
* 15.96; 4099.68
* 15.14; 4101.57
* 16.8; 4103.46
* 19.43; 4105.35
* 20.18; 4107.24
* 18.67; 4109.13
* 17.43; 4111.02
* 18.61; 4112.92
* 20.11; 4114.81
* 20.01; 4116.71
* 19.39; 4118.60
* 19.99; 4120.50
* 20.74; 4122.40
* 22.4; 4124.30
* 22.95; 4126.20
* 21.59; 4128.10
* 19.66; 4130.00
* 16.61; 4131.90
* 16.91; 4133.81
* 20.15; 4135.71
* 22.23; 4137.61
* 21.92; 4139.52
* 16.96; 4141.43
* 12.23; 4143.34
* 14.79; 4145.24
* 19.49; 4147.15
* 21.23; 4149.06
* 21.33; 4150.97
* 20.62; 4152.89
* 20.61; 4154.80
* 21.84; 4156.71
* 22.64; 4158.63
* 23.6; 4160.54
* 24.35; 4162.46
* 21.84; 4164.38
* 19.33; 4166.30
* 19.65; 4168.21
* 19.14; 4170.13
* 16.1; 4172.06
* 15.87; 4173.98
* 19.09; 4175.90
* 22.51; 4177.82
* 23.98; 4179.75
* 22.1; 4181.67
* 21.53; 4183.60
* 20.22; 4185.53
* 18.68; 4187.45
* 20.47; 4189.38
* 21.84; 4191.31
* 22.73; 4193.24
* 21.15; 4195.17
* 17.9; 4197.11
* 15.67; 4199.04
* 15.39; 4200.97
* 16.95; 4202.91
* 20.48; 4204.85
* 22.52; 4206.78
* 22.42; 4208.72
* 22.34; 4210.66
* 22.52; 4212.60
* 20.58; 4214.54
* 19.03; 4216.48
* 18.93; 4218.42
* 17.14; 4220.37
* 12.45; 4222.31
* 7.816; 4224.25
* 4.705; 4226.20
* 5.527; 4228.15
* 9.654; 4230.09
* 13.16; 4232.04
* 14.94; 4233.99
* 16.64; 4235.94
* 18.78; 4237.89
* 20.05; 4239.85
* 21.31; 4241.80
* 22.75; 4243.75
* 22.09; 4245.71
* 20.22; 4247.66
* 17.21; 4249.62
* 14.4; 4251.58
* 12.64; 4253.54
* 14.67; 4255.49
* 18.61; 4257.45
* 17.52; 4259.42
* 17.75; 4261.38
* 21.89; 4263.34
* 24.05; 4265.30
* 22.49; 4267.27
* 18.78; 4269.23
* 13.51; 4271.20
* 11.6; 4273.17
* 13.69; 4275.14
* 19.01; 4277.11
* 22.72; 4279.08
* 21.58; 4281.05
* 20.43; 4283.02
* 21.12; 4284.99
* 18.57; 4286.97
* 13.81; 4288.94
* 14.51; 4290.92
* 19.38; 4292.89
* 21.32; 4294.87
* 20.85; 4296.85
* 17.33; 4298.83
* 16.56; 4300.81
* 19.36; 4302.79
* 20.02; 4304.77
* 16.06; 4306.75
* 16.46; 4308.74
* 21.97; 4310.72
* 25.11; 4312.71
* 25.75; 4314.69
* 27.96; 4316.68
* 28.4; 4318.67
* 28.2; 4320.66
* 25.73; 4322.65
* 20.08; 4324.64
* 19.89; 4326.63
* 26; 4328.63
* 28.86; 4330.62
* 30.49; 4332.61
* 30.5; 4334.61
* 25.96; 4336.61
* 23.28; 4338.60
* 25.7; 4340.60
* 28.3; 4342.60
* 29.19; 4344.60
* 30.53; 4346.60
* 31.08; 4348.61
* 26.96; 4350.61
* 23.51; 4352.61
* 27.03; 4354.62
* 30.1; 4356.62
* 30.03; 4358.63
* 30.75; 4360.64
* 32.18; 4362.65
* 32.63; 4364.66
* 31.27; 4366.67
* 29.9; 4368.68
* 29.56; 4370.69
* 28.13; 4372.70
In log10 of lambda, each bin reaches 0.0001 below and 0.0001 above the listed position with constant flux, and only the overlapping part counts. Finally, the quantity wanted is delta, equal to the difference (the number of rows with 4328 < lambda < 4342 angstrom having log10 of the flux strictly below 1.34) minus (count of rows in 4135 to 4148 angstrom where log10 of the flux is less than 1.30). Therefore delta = -4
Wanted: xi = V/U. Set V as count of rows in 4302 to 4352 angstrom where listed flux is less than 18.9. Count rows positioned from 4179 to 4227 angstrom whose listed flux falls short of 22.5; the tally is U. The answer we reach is 0.1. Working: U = 21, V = 2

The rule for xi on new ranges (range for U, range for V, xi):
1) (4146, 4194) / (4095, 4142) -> 0.6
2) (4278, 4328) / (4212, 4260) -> 0.9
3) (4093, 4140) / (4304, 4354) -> 0.1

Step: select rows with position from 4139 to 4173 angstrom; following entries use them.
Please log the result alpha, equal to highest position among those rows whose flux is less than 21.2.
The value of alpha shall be 4172.06 angstrom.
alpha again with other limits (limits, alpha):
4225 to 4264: 4261.38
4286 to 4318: 4308.74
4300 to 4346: 4326.63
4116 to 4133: 4131.90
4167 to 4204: 4202.91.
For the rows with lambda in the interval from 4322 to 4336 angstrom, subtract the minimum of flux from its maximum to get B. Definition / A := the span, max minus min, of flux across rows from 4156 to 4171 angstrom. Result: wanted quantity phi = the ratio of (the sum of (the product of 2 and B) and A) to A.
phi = 5.1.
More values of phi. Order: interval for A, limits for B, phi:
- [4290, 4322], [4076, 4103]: 2.4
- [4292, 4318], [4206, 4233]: 4.0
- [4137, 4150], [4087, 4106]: 2.9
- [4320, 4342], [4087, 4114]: 2.8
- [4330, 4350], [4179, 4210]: 3.2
